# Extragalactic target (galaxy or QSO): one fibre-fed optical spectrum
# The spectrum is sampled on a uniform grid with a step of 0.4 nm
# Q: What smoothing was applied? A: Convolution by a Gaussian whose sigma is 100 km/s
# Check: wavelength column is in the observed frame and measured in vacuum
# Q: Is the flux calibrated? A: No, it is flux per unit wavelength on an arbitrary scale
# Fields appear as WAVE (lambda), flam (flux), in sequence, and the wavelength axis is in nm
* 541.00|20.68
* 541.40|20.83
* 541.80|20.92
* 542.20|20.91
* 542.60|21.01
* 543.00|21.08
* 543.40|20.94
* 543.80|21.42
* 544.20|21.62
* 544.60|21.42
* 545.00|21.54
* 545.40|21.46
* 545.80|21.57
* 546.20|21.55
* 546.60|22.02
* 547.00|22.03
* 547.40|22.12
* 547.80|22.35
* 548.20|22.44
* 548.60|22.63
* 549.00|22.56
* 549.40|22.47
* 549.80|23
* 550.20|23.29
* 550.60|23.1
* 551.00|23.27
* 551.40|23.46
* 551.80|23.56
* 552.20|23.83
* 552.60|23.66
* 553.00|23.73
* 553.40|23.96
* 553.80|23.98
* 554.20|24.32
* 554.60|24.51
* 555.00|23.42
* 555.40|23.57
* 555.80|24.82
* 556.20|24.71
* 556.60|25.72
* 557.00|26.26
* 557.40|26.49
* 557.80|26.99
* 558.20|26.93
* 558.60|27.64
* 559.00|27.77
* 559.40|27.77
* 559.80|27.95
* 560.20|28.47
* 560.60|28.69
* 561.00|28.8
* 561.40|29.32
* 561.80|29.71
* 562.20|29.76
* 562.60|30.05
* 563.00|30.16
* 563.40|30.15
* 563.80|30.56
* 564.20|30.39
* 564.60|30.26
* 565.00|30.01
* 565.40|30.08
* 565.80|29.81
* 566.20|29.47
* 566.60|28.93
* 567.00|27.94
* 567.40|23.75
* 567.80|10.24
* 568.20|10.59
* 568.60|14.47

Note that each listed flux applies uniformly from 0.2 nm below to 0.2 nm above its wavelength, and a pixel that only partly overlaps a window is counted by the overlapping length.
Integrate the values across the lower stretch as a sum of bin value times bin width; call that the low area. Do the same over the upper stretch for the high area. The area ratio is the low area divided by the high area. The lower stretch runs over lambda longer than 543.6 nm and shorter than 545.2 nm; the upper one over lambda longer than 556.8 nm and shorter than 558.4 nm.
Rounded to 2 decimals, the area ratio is 0.81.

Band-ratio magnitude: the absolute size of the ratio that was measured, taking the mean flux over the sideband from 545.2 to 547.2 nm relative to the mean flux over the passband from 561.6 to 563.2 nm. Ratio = 0.73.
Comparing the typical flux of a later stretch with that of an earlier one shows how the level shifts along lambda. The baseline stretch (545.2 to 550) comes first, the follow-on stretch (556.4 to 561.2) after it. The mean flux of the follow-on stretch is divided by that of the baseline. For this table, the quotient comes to 1.24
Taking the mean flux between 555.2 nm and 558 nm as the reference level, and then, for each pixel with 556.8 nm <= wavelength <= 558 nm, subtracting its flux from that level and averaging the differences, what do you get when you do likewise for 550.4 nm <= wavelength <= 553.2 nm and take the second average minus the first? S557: 3.1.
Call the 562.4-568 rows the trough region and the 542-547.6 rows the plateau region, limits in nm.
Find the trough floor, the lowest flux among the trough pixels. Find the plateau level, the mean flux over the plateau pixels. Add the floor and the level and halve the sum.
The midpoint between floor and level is 16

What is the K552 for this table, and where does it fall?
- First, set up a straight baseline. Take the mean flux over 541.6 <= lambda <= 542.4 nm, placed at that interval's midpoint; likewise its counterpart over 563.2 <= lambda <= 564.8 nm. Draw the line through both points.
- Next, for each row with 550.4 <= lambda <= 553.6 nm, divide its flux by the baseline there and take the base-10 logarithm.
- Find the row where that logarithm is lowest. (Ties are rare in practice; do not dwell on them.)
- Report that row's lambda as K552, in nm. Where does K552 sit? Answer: 553.00 nm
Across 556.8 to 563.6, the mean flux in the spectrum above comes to 28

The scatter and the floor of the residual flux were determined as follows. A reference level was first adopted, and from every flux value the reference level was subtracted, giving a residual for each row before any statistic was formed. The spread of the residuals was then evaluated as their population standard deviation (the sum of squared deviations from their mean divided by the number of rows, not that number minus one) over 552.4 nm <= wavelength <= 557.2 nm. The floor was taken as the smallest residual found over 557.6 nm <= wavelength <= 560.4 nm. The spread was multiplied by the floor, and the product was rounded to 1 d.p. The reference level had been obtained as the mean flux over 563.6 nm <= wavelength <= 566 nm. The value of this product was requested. -2.7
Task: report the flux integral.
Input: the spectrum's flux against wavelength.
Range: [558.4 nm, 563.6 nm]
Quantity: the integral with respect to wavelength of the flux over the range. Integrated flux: 150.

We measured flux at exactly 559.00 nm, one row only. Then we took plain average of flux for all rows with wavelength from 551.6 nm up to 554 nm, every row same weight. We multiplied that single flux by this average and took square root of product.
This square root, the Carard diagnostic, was 25.7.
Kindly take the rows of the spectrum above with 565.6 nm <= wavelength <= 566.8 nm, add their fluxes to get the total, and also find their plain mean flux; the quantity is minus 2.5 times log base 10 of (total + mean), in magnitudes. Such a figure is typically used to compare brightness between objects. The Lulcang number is -5.18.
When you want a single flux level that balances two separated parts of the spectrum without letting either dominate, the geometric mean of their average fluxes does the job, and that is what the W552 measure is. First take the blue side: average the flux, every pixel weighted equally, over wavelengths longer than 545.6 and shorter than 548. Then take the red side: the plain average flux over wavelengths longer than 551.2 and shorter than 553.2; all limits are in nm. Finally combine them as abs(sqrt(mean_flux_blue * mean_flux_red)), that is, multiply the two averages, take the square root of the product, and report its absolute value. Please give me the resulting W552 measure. 22.8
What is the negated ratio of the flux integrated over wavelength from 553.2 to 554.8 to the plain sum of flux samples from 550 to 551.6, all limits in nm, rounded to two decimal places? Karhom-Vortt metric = -0.42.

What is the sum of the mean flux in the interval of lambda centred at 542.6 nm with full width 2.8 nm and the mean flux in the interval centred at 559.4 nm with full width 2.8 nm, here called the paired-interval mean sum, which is 49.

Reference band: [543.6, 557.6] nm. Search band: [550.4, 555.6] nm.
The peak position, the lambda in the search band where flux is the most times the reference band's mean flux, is 554.60 nm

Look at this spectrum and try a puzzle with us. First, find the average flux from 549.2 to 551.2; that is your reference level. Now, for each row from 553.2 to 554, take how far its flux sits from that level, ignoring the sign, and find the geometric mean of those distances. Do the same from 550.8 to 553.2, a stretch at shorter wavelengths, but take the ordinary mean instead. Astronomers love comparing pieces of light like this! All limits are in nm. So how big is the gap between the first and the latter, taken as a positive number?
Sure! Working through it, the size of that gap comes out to 0.4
